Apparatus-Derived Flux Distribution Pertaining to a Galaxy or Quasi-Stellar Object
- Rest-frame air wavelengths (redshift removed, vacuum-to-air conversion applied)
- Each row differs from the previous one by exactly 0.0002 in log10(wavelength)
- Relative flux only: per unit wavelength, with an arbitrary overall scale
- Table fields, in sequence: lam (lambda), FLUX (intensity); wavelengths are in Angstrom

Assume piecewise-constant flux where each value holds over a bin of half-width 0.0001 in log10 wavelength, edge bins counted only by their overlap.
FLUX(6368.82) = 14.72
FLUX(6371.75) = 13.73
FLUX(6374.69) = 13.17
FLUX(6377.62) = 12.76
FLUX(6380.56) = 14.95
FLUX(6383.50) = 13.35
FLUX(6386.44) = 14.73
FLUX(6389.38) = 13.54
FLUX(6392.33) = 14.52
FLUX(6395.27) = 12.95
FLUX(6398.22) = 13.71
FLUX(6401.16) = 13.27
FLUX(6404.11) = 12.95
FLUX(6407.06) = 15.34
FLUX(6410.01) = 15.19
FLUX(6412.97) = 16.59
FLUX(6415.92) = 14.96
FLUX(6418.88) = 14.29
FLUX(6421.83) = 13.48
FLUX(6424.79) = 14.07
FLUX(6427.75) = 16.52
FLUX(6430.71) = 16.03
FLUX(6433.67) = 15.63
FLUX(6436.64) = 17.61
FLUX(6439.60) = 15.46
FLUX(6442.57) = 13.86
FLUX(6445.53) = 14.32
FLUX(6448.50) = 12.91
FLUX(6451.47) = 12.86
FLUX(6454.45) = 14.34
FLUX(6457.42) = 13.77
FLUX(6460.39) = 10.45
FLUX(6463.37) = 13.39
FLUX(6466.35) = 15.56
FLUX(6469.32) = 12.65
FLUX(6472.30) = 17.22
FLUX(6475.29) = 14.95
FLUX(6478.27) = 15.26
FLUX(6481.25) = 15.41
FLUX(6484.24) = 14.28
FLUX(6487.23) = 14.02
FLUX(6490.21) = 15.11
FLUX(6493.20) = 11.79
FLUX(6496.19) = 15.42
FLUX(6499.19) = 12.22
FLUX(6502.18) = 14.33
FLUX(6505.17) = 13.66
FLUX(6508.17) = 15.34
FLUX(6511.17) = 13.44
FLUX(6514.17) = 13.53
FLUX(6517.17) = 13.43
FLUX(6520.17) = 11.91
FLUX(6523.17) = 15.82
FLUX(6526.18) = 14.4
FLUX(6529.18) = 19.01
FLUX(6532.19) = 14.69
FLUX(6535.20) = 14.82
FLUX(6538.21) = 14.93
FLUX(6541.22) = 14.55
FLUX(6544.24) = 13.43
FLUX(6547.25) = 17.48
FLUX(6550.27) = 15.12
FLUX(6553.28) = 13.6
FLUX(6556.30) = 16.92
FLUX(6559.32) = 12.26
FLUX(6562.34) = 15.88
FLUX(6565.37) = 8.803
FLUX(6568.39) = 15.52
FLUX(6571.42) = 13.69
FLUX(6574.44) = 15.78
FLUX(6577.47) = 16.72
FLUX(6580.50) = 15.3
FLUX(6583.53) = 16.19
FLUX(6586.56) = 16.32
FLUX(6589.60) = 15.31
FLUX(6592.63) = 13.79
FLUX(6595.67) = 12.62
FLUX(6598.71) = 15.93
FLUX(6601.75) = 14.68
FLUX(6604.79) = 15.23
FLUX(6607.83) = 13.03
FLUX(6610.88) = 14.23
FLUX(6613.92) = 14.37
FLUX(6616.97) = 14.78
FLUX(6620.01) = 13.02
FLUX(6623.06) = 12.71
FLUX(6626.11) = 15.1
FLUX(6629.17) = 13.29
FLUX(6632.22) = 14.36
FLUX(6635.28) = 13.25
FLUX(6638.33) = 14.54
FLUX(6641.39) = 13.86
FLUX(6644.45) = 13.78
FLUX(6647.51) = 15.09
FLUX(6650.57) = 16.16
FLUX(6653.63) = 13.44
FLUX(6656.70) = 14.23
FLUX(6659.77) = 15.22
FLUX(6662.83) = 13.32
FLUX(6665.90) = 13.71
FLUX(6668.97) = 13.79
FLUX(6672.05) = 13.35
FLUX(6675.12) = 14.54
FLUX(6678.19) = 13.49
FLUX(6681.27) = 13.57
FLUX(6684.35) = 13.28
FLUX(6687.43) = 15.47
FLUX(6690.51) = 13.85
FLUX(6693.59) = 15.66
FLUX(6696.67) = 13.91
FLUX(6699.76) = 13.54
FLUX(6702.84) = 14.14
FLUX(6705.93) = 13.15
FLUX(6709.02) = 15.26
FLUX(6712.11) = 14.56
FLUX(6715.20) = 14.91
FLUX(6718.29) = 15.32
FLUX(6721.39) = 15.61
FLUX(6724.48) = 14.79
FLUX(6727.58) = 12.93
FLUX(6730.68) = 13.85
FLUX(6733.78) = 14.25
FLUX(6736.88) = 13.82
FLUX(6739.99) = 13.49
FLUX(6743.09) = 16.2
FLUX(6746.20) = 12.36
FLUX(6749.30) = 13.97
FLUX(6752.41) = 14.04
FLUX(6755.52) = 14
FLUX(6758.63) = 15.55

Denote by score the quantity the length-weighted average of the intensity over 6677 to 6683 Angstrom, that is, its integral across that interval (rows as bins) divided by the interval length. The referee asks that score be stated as 13.5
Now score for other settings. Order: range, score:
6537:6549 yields 15.1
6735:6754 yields 14.0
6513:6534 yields 14.7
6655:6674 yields 13.9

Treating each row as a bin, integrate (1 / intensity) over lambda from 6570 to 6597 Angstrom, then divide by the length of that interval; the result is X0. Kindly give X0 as 0.0668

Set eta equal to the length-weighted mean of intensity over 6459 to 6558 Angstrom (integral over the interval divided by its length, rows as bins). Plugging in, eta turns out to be 14.5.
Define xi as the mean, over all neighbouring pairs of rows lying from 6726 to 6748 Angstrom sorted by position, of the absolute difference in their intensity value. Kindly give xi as 1.4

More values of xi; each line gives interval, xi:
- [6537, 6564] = 2.6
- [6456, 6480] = 2.6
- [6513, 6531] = 2.3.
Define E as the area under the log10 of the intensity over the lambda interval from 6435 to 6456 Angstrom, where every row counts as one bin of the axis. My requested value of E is 24.3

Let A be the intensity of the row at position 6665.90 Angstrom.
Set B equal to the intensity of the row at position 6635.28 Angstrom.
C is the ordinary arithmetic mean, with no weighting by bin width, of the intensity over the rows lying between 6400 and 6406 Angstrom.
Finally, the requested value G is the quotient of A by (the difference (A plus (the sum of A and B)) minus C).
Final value 0.497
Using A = 13.71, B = 13.25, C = 13.1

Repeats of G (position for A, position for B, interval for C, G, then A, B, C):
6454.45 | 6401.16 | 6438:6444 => 0.525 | 14.34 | 13.27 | 14.7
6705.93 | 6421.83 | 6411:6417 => 0.548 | 13.15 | 13.48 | 15.8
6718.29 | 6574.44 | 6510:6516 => 0.465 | 15.32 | 15.78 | 13.5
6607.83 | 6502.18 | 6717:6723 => 0.523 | 13.03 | 14.33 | 15.5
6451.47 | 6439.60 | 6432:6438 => 0.524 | 12.86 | 15.46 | 16.6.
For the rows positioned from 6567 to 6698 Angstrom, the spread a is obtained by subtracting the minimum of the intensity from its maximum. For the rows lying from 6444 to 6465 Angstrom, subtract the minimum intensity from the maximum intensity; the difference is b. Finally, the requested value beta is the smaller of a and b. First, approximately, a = 4.1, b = 3.9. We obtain 3.9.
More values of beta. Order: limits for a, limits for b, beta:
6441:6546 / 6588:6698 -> 3.5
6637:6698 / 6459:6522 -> 2.9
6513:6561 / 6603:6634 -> 2.5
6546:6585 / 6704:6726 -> 2.5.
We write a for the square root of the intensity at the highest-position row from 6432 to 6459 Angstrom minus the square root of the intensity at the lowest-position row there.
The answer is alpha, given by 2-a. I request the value 2.24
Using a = -0.2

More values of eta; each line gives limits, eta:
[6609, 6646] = 13.9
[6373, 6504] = 14.3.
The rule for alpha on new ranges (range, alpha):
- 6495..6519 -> 2.26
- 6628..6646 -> 1.93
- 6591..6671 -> 2.00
